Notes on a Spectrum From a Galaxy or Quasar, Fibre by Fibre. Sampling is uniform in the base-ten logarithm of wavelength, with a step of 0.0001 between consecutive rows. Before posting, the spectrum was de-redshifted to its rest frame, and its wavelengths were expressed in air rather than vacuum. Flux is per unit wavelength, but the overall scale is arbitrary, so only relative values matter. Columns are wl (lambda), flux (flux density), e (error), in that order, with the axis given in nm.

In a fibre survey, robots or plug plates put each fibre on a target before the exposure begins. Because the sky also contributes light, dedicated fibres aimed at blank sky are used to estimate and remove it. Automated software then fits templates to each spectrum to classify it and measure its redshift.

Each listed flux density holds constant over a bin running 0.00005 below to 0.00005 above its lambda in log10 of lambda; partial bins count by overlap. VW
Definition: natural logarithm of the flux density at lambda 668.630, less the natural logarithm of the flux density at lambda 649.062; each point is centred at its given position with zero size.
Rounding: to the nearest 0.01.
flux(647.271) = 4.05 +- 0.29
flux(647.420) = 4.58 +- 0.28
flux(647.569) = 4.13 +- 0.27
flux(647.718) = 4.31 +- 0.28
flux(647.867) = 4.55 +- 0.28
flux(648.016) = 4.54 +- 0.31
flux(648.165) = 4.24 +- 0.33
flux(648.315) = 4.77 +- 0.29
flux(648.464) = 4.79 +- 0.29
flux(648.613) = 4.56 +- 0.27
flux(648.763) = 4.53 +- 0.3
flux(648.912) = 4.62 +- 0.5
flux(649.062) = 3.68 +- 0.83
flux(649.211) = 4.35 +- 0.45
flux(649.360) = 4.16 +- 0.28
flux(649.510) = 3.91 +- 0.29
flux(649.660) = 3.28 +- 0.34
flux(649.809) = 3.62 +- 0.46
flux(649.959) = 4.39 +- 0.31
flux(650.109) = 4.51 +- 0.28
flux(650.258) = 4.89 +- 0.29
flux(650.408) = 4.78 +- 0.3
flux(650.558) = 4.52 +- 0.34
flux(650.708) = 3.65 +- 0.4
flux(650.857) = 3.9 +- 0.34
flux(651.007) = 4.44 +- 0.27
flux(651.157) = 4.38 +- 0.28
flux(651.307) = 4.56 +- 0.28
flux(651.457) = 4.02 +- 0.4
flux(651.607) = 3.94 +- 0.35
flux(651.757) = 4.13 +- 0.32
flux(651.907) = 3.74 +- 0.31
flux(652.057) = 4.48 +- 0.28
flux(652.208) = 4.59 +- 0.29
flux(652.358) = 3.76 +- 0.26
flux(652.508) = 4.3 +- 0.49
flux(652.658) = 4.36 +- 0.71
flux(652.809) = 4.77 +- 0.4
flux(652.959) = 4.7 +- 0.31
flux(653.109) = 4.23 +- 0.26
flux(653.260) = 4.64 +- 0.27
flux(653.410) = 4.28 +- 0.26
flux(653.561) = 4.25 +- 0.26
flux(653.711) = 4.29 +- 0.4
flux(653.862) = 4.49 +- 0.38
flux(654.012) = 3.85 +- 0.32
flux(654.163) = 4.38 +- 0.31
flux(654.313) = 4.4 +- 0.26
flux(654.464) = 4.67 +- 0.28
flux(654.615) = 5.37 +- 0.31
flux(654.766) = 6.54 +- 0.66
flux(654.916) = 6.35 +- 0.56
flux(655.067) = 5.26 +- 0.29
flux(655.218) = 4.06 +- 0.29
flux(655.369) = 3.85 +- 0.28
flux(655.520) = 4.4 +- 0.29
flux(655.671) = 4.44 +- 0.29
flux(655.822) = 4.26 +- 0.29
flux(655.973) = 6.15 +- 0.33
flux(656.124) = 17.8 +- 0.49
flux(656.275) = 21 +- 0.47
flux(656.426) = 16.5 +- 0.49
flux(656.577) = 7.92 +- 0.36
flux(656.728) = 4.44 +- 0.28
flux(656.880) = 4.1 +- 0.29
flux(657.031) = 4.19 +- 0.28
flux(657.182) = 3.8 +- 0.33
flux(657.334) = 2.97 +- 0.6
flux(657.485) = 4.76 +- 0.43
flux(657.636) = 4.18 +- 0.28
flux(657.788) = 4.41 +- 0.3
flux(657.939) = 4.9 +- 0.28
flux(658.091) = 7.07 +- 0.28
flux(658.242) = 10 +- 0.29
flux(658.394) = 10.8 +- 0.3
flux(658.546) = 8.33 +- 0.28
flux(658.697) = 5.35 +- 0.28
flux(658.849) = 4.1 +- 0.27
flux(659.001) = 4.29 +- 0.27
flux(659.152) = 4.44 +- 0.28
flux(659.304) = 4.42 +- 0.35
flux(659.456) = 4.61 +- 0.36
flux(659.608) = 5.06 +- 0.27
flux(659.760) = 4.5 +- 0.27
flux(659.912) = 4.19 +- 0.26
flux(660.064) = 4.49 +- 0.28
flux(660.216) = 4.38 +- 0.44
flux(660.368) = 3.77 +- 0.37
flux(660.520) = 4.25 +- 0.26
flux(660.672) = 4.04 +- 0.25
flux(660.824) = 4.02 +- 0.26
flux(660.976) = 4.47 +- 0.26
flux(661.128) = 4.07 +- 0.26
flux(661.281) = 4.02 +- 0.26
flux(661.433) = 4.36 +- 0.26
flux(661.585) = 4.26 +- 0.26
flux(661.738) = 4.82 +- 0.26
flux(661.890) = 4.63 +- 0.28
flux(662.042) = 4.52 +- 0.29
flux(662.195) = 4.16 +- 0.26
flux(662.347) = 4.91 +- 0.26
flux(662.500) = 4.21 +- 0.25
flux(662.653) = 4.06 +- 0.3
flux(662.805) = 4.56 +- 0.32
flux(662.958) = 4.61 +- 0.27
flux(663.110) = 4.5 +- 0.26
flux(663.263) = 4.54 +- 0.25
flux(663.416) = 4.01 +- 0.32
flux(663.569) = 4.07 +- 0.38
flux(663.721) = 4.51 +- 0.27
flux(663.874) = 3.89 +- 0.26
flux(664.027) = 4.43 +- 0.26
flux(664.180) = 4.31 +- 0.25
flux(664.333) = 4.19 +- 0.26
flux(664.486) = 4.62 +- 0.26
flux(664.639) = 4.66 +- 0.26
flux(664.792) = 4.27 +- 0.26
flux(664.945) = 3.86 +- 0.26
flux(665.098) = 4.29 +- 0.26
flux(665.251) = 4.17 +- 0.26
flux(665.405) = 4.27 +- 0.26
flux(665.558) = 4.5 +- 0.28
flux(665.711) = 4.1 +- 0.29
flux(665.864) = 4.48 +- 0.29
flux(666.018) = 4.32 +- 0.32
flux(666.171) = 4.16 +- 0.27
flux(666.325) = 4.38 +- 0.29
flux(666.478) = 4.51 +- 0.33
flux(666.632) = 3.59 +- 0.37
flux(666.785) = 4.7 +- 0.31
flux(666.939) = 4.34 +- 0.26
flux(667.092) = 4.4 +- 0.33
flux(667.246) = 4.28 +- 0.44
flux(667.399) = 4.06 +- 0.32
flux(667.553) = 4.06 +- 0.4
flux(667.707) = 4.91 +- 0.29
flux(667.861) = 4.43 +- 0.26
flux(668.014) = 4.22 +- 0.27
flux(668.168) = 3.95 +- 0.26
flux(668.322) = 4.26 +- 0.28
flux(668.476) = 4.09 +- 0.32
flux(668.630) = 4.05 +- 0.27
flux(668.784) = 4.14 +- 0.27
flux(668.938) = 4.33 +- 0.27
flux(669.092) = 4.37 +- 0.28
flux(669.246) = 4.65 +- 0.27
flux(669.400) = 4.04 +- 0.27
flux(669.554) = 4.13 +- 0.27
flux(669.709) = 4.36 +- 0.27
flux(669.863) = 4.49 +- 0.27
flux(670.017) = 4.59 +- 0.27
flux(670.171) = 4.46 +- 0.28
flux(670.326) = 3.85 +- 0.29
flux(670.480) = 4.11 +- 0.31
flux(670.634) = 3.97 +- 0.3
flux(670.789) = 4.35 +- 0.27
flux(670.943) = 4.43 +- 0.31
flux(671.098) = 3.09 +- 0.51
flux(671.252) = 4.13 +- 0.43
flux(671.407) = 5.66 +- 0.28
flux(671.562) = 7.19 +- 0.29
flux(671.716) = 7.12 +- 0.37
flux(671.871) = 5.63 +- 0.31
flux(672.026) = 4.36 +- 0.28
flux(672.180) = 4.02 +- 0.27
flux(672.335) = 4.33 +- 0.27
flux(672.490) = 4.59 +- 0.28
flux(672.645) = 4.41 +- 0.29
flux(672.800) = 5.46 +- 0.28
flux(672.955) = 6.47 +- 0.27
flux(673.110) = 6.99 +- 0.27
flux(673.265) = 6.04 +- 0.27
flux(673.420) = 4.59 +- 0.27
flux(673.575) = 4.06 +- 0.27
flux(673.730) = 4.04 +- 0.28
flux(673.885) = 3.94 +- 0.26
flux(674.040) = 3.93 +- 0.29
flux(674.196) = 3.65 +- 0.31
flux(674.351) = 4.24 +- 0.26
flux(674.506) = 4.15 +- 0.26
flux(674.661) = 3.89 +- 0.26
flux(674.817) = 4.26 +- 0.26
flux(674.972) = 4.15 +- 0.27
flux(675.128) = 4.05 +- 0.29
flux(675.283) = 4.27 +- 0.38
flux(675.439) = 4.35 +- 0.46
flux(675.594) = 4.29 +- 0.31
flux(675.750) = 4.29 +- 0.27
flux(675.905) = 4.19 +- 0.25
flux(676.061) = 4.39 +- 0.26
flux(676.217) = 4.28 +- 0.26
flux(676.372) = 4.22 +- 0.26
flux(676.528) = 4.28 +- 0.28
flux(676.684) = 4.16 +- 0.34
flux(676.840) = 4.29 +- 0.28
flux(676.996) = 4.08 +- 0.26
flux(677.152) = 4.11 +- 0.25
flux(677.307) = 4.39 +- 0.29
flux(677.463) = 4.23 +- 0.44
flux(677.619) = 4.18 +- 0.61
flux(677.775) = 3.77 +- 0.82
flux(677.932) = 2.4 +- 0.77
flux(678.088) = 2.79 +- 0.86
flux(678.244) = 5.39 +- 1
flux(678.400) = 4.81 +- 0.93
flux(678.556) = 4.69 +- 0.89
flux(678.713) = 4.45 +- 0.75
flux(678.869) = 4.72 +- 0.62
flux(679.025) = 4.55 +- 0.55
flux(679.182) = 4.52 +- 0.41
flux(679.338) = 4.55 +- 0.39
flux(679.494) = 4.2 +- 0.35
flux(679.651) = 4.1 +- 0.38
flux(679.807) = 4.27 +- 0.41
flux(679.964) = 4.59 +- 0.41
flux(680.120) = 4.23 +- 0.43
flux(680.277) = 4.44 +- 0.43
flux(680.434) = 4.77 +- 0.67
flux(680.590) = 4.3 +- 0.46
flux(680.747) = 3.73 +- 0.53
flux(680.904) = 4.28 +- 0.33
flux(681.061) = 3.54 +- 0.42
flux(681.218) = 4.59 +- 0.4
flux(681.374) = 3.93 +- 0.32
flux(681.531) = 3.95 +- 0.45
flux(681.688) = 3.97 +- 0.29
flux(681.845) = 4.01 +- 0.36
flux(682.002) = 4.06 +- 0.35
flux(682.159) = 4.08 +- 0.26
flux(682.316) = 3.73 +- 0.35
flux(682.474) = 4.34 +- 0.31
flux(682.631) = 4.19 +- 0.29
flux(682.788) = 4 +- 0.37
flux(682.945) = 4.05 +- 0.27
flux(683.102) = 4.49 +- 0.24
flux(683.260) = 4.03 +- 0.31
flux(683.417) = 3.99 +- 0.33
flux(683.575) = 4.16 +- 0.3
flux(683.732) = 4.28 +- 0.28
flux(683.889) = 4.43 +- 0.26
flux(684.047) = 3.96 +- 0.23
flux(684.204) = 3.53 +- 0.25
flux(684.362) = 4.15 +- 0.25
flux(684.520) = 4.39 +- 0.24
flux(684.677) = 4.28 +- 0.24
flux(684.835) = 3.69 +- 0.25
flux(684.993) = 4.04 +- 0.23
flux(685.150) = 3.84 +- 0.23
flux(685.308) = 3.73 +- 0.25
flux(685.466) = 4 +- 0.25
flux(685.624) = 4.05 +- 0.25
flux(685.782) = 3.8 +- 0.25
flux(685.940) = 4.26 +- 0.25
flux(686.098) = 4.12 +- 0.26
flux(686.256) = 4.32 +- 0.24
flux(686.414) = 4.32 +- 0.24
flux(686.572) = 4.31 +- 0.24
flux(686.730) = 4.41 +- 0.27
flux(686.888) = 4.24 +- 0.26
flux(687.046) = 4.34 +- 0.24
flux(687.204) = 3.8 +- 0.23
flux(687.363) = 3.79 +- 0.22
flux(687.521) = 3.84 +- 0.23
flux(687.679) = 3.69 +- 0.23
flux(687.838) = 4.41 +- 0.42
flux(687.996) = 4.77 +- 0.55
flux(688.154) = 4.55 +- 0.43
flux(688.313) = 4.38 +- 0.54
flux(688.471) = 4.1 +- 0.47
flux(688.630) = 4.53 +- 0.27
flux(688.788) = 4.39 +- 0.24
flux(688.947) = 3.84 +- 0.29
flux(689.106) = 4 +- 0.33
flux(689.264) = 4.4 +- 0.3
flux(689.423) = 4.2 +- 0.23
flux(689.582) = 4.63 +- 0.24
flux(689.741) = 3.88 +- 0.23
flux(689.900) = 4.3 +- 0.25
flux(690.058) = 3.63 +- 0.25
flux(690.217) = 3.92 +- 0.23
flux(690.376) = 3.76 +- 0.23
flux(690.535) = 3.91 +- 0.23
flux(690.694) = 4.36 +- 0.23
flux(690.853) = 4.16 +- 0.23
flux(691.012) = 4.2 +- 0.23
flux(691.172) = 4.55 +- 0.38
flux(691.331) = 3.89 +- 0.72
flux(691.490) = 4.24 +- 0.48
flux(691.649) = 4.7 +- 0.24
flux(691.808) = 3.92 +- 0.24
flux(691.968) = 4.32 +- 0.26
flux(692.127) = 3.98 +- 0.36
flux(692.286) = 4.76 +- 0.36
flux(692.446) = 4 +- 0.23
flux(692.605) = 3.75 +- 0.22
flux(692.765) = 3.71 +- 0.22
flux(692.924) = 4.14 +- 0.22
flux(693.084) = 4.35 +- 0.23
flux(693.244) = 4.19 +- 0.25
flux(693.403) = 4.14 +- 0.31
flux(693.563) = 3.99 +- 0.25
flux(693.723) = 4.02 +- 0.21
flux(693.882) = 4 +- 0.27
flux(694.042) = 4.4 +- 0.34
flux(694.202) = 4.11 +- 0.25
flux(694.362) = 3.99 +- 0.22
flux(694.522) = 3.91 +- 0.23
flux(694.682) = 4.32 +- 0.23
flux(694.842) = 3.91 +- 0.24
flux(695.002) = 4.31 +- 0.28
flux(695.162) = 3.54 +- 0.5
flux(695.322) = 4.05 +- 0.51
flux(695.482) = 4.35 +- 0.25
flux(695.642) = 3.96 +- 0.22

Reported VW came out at 0.10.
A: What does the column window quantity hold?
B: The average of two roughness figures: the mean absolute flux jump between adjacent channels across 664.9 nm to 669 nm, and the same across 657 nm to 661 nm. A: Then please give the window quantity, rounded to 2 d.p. 0.55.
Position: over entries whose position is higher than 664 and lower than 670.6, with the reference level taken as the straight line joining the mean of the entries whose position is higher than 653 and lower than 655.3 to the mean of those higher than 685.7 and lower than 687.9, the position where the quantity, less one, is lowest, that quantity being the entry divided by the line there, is 666.632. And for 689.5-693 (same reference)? 690.058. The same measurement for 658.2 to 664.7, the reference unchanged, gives 660.368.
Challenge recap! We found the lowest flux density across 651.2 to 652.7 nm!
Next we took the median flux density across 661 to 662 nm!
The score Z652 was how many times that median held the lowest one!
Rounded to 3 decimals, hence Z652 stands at 1.152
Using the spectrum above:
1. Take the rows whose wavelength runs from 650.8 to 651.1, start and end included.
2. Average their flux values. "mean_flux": 4.2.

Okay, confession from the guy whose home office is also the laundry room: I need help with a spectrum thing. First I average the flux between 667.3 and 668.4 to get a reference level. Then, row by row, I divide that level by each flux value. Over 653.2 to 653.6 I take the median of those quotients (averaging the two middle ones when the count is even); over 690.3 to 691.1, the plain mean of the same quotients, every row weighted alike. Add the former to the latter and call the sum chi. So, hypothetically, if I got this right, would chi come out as 2.05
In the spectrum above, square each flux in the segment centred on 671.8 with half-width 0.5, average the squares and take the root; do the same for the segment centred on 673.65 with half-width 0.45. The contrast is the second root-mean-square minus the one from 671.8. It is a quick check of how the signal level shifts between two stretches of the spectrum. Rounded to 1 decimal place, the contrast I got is -1.3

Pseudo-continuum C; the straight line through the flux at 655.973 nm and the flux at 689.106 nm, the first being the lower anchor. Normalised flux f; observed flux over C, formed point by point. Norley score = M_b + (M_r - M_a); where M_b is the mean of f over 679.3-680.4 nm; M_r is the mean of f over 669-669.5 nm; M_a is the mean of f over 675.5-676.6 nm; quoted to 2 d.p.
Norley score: 0.88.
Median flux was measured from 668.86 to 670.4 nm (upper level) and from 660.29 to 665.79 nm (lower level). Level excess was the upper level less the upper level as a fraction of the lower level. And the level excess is 3.34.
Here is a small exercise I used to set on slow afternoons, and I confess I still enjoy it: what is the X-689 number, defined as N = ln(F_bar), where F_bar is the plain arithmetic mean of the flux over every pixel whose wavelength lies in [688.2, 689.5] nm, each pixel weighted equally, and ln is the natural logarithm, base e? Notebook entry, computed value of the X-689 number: 1.44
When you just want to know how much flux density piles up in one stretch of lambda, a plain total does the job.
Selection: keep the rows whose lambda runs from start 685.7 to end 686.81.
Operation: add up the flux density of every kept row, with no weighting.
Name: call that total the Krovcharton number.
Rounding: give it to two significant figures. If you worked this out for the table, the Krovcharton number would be 30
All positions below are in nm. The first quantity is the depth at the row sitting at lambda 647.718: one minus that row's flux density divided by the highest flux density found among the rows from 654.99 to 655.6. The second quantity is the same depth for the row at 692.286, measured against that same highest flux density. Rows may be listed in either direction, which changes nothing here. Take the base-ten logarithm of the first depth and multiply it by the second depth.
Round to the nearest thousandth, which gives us -0.071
